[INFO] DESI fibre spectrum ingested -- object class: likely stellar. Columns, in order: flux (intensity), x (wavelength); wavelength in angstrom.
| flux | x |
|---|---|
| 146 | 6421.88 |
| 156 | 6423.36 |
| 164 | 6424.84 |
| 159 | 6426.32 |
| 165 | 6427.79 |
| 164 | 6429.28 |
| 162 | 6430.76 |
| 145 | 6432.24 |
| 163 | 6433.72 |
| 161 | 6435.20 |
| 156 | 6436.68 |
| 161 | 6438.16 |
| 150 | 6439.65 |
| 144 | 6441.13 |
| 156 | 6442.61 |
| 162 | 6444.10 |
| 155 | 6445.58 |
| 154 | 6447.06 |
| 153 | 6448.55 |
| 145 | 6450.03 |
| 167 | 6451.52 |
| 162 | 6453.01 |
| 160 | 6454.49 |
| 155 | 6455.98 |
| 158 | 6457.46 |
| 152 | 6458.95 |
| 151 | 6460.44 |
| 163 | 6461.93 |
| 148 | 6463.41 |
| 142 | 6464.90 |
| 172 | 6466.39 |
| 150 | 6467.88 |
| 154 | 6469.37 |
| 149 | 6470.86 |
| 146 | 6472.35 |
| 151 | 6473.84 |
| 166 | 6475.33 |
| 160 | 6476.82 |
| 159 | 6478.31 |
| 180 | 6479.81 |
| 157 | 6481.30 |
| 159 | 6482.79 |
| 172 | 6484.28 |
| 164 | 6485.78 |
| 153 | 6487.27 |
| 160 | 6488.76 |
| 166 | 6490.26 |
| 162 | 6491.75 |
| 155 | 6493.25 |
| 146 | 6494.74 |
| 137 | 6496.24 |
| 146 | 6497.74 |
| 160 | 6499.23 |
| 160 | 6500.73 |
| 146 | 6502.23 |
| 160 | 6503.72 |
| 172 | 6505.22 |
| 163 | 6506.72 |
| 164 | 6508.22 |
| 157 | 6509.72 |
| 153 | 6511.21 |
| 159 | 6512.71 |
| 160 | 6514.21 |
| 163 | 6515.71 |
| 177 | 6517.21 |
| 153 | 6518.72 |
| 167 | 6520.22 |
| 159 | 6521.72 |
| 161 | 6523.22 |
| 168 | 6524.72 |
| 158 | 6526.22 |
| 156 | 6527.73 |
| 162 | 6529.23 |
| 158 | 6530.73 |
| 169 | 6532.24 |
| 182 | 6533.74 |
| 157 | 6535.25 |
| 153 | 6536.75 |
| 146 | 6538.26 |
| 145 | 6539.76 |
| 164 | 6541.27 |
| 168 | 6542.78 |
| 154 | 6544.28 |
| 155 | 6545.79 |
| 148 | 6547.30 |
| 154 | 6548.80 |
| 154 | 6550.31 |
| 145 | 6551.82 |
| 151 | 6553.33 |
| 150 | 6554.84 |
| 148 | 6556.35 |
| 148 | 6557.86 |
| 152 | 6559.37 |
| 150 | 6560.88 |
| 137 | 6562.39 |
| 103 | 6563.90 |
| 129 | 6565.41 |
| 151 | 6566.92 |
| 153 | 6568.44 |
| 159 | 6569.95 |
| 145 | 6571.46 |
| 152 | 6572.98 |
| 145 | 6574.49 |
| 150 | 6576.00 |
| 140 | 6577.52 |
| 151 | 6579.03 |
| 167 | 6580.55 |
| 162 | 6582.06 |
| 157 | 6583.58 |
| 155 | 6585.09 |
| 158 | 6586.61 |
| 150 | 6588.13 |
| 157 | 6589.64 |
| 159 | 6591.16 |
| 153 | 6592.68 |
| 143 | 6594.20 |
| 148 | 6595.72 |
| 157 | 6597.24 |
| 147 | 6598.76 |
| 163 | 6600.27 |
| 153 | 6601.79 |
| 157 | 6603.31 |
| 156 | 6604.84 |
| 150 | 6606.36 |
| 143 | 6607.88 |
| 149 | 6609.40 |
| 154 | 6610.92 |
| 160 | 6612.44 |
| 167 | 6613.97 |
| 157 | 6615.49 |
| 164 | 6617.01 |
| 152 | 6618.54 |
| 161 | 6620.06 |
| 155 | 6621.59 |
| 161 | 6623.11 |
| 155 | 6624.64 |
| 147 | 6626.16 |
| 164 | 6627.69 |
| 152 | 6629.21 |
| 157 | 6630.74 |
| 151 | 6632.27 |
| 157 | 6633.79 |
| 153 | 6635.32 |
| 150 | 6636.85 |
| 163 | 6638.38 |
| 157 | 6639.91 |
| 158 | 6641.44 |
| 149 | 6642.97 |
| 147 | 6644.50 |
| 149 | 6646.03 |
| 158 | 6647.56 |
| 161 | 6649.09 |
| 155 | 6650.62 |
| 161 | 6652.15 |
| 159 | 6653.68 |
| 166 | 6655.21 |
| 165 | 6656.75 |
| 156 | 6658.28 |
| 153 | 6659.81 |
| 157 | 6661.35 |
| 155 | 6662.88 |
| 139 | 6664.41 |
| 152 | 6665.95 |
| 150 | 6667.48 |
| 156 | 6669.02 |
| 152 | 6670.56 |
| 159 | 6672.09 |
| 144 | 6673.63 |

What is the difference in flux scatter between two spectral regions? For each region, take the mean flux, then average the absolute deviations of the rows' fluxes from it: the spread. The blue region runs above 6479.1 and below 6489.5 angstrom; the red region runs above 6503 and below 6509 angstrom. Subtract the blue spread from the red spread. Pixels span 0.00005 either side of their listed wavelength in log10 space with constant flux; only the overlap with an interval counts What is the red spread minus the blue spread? -3.6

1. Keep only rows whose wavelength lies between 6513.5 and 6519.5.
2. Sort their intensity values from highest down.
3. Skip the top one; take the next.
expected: 163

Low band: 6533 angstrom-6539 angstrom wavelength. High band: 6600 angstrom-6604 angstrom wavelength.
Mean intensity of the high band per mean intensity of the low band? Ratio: 0.99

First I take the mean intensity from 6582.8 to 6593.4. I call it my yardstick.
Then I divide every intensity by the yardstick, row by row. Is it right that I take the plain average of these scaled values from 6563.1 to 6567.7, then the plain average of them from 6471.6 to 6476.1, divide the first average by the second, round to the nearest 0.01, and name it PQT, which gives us 0.83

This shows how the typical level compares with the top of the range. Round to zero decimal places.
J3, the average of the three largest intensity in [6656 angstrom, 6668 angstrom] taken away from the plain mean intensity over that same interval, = -6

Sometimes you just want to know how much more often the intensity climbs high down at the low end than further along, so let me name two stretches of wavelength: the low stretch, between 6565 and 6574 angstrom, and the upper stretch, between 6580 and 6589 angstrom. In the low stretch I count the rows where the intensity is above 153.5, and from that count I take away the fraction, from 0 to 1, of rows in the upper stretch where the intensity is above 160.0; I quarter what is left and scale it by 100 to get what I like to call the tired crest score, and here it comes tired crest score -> 17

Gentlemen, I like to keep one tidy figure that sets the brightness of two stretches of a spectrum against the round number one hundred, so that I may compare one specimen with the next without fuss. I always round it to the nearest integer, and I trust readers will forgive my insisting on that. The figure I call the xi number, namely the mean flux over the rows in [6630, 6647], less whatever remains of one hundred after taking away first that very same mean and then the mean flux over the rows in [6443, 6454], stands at 364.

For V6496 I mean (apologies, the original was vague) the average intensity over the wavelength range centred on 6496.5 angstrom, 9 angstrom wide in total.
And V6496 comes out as 151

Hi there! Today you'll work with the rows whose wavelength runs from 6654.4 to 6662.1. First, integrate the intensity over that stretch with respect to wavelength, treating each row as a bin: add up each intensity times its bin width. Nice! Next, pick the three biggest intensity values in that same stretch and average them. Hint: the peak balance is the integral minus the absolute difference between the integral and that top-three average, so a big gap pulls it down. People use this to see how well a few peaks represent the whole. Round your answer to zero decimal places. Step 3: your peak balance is 163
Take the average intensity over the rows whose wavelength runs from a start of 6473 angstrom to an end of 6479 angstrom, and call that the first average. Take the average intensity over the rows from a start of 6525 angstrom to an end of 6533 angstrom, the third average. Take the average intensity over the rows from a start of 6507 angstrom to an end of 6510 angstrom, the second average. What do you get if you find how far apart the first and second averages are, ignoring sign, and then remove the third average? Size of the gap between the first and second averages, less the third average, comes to -159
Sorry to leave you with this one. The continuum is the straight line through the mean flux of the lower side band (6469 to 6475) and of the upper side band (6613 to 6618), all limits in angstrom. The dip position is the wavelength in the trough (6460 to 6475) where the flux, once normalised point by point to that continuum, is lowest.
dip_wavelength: 6464.90 angstrom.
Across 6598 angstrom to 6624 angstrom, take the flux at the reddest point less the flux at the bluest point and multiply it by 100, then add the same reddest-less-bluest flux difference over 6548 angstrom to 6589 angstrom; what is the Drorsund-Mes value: 1396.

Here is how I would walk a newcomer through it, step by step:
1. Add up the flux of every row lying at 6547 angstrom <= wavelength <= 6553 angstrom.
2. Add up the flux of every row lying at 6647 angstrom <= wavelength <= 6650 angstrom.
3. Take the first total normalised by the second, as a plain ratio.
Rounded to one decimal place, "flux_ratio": 1.9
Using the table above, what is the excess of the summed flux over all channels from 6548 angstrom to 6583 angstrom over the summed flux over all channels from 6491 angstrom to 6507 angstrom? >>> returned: 1689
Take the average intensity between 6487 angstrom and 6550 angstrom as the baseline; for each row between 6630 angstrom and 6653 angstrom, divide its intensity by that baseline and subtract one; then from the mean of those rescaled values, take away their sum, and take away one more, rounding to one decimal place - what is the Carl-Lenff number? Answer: -0.7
